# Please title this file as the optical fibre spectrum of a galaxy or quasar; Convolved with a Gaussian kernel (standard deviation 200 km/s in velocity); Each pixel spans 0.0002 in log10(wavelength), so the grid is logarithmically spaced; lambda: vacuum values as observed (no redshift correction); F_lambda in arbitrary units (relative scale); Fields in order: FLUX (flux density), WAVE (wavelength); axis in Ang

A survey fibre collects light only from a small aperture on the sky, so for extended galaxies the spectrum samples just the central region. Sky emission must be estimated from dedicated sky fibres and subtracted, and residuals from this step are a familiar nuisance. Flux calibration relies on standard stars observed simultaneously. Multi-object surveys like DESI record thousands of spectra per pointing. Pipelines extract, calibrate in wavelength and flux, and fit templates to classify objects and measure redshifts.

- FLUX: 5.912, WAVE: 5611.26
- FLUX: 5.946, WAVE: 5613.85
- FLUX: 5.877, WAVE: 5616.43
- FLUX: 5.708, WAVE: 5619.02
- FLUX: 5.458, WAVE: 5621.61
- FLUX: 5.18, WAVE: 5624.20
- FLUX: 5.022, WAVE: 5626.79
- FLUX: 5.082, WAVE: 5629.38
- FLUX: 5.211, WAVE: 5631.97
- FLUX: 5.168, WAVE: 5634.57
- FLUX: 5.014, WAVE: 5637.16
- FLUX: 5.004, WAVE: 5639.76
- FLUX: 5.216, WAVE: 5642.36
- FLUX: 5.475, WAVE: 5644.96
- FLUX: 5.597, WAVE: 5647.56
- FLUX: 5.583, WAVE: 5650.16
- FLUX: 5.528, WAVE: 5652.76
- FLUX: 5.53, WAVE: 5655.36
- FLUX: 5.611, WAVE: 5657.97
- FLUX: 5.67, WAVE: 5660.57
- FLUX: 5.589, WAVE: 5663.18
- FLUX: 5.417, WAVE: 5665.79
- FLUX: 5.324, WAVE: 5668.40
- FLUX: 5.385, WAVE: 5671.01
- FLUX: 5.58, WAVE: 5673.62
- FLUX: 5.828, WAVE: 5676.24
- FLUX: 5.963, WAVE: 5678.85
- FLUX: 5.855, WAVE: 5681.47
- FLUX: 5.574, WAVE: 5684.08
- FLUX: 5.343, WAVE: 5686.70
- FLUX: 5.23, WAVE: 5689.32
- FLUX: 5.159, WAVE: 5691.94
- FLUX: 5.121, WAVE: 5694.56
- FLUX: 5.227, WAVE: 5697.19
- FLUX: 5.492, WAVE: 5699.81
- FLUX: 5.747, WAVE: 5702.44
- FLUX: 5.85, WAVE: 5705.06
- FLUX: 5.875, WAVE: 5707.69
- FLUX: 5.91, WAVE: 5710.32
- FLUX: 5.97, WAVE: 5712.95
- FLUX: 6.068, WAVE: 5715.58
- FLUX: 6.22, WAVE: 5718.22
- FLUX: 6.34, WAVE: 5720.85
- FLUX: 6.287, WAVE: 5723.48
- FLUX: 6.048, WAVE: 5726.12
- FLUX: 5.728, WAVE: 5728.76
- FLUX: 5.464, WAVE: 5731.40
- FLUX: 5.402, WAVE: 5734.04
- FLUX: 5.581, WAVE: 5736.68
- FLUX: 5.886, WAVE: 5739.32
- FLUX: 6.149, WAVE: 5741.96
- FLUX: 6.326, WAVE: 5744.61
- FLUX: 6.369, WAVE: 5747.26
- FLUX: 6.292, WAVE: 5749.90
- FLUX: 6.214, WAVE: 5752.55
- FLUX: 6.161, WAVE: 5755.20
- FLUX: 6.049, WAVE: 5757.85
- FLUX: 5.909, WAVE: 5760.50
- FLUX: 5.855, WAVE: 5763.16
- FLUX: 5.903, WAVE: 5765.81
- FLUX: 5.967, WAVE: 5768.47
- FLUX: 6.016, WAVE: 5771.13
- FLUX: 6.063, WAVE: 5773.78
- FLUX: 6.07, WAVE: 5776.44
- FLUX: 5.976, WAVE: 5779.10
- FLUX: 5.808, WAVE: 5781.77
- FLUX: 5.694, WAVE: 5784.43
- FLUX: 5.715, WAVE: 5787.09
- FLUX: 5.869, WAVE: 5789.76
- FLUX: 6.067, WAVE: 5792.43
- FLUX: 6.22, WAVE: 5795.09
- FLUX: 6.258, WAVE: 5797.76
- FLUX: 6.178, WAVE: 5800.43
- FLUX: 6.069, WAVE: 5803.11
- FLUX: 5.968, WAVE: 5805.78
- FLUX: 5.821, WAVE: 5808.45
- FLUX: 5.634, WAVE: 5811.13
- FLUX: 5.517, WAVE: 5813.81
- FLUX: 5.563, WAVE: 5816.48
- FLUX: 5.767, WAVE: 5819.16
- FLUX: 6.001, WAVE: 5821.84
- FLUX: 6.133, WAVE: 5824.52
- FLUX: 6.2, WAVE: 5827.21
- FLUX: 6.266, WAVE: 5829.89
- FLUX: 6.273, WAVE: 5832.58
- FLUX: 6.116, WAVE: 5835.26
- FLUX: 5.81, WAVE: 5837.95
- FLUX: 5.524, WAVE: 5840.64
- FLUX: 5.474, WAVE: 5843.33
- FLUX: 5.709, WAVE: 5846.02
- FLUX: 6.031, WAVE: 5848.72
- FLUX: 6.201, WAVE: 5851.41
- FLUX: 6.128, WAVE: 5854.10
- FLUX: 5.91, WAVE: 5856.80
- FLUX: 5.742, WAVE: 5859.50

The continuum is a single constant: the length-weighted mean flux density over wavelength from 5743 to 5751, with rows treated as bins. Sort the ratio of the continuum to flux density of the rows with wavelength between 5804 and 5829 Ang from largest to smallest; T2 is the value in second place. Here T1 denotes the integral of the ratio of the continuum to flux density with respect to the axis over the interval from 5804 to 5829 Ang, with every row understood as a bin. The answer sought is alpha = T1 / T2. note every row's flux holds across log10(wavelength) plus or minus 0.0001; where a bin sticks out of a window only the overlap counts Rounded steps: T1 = 27.0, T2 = 1.14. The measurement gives 23.8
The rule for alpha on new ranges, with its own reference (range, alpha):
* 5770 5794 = 23.2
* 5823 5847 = 22.3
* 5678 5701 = 21.9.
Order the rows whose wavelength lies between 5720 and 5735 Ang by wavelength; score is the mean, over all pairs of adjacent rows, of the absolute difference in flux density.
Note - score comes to 0.188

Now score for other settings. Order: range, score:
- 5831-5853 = 0.218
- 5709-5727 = 0.120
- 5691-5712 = 0.118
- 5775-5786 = 0.125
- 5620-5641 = 0.119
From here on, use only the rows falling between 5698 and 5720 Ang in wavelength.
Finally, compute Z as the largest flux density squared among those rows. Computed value 38.7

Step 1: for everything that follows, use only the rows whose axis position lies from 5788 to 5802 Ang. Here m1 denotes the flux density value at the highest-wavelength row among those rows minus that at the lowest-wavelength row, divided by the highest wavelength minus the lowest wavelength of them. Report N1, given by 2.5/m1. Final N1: 86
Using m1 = 0.029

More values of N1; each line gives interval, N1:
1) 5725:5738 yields -57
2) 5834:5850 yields -396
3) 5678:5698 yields -62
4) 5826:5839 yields -69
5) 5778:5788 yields -77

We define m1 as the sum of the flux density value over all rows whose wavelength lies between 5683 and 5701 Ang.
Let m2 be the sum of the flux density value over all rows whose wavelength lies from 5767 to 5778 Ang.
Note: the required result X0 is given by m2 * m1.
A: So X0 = 896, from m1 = 37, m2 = 24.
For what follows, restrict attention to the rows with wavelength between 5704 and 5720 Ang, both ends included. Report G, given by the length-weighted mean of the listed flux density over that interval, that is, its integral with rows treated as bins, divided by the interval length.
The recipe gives 5.99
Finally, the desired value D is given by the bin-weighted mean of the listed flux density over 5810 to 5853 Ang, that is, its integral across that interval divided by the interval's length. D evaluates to 5.89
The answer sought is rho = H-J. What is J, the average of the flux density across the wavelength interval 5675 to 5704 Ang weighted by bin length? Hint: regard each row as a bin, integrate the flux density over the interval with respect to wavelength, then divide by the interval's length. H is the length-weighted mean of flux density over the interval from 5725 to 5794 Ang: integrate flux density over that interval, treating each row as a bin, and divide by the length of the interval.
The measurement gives 0.44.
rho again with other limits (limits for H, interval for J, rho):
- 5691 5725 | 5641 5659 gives 0.30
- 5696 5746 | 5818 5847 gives -0.06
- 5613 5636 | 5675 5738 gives -0.33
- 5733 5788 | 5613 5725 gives 0.41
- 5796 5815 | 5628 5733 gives 0.35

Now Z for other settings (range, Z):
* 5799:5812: 38.2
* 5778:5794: 36.8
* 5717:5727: 40.2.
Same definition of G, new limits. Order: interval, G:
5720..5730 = 6.09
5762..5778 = 5.98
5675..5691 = 5.62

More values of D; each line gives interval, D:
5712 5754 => 6.02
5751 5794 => 5.96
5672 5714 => 5.60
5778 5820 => 5.88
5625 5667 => 5.36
